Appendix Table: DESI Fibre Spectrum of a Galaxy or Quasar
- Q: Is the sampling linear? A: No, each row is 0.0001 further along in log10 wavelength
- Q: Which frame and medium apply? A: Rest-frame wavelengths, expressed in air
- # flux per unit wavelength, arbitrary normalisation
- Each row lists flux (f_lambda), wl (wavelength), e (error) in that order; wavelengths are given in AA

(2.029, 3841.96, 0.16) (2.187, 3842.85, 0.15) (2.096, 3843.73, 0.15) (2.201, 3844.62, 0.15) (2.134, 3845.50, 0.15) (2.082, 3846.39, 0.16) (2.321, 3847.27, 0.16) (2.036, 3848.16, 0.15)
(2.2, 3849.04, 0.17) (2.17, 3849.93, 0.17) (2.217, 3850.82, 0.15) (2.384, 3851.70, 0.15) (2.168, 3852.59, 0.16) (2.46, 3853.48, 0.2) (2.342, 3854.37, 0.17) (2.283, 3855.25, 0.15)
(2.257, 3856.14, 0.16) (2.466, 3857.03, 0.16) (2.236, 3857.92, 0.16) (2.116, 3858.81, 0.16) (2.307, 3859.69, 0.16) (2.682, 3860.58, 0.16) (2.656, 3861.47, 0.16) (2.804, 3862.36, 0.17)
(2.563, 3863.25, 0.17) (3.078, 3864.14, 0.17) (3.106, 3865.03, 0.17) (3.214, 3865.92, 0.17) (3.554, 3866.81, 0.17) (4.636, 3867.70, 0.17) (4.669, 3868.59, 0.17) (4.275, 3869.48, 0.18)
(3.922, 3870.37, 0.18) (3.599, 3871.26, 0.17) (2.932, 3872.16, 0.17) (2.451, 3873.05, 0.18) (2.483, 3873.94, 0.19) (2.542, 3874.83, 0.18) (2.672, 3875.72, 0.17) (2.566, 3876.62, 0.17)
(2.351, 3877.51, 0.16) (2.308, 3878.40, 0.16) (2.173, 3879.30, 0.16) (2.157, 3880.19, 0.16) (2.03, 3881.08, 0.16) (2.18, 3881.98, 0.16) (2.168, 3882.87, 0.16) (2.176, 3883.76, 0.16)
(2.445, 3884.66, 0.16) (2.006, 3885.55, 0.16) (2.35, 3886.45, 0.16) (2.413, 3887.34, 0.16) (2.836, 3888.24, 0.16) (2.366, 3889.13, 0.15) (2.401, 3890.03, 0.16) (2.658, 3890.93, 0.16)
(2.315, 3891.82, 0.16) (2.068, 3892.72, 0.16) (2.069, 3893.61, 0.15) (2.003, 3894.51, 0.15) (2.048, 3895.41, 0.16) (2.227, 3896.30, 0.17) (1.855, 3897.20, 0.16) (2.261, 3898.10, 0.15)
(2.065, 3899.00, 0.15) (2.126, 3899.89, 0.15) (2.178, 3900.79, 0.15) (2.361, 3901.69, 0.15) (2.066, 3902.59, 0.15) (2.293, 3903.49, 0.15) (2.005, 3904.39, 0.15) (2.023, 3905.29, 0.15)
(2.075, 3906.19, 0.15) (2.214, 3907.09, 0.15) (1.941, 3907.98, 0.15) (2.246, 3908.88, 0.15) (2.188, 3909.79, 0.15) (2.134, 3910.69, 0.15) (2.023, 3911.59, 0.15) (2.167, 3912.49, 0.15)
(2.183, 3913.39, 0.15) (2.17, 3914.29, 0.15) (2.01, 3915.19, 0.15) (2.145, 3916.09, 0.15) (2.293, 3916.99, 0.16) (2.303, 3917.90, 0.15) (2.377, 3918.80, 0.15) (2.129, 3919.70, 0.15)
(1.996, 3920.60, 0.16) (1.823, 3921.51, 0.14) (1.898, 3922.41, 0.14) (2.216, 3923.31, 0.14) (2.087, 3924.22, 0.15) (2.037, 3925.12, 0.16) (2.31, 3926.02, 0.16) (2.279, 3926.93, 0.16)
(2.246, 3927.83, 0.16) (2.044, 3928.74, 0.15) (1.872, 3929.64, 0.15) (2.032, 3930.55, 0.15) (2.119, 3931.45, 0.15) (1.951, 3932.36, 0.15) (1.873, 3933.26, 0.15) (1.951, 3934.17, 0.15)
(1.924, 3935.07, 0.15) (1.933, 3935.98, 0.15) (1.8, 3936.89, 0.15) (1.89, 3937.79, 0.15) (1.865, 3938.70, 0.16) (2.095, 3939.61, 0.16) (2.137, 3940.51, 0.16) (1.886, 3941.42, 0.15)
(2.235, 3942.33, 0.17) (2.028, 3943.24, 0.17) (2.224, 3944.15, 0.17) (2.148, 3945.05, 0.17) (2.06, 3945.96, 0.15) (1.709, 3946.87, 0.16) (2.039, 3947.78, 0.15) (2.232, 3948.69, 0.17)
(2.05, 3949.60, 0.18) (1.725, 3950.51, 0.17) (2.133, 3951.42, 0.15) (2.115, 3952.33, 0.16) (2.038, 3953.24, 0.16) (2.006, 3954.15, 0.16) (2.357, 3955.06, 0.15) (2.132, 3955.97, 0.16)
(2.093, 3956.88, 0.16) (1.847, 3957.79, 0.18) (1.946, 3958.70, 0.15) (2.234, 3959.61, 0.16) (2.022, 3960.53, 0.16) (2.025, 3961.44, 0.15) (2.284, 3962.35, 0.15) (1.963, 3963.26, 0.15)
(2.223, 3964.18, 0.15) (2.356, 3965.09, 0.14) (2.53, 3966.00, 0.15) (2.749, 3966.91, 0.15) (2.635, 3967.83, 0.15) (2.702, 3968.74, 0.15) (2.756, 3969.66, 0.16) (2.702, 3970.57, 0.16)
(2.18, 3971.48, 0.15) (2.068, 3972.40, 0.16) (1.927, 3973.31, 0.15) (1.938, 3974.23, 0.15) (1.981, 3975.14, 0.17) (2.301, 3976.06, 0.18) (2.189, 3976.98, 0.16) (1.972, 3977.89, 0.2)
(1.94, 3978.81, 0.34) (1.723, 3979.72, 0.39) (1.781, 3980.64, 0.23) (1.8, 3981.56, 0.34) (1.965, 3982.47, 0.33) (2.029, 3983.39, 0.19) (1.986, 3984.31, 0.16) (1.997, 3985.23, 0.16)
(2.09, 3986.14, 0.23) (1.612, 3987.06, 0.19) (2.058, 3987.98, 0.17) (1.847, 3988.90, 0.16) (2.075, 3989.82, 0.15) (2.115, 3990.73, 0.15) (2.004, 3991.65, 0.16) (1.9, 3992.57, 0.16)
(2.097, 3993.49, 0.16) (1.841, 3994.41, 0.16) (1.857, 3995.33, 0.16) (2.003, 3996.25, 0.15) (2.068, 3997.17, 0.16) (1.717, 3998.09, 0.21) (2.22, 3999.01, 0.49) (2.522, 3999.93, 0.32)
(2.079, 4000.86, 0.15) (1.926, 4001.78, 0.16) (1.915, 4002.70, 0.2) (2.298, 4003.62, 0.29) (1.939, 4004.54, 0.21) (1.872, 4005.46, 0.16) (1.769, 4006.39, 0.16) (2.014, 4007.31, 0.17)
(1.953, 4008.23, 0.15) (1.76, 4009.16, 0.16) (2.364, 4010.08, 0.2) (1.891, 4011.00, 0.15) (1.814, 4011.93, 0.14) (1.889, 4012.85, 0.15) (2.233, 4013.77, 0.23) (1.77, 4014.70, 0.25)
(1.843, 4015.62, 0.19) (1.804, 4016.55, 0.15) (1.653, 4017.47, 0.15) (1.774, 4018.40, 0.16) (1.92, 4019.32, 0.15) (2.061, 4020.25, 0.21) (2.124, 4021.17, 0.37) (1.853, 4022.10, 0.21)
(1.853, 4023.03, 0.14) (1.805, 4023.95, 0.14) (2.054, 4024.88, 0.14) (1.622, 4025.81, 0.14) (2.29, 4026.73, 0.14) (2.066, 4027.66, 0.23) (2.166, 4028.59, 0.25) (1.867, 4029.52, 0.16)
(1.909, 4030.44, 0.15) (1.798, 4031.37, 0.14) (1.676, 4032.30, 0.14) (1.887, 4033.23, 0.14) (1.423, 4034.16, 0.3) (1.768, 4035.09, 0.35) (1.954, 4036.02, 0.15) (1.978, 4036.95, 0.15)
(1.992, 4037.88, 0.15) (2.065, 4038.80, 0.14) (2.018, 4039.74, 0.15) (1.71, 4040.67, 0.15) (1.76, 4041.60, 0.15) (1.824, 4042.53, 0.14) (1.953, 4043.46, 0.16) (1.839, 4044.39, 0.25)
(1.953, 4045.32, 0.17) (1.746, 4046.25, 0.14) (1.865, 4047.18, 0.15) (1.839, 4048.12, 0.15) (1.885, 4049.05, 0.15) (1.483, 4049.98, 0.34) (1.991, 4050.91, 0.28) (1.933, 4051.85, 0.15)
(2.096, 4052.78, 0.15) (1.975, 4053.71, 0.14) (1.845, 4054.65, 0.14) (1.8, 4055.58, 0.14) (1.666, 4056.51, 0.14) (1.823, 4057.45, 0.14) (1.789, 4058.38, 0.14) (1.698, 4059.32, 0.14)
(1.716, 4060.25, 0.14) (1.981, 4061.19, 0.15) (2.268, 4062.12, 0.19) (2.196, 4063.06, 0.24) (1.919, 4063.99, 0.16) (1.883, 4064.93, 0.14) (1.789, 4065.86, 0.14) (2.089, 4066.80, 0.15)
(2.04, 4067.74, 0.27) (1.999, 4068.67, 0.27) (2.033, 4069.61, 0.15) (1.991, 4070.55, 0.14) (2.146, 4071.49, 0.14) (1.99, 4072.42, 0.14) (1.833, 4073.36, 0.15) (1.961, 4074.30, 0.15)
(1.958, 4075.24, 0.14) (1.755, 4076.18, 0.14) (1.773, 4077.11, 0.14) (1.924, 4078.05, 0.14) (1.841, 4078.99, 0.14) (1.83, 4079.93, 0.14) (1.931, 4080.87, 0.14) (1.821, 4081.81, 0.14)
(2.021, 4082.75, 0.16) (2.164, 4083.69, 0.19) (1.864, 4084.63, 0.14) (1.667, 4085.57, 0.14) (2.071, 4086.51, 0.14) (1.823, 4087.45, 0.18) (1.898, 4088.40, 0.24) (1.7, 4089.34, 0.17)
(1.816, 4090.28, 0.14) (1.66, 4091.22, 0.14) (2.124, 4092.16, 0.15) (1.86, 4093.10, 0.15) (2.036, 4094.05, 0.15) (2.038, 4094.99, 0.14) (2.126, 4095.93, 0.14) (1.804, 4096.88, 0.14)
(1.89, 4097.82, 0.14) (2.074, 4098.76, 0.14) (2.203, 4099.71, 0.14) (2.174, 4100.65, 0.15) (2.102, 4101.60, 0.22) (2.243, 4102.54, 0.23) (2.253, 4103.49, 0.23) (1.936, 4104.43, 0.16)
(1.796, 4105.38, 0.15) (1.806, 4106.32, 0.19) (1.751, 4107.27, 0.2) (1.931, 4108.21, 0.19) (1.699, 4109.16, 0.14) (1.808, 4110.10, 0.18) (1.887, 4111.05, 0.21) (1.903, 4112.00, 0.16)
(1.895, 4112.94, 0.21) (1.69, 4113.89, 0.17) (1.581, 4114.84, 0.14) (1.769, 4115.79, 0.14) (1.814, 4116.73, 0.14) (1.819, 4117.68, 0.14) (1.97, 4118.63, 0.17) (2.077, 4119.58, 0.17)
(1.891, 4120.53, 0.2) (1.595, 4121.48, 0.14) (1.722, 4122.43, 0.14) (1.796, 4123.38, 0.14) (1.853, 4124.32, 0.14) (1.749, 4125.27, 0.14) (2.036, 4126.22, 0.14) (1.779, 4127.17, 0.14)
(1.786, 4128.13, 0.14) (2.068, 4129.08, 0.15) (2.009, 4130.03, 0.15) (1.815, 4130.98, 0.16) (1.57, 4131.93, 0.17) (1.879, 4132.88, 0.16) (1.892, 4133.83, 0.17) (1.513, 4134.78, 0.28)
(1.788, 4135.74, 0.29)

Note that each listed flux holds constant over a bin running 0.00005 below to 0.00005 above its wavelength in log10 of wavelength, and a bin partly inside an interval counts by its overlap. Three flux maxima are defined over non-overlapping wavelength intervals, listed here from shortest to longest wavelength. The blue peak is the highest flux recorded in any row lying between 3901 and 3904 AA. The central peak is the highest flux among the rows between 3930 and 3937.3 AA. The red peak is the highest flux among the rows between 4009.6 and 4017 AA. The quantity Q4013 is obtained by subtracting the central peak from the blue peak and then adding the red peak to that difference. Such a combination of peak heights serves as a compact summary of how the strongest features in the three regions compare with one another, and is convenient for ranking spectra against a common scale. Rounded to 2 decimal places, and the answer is 2.61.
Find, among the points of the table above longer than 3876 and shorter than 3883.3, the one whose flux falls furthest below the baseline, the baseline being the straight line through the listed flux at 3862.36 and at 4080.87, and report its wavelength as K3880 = 3881.08 AA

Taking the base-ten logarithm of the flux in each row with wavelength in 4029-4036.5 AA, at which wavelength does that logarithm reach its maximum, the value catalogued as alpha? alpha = 4036.02 AA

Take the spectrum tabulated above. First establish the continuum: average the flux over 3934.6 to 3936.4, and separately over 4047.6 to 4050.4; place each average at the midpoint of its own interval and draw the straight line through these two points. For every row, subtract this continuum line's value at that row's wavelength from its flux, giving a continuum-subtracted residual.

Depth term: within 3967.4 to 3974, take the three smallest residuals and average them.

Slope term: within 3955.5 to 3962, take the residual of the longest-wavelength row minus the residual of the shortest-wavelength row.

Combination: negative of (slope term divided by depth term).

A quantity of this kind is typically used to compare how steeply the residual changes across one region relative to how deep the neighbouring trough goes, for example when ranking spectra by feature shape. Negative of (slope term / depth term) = 1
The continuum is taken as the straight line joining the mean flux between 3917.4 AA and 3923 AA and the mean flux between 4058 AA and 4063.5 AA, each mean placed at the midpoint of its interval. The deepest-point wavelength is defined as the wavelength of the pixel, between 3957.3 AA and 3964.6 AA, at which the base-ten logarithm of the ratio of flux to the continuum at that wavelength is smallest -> 3957.79 AA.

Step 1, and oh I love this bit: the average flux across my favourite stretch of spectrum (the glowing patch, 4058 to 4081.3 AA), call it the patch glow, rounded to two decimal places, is 1.93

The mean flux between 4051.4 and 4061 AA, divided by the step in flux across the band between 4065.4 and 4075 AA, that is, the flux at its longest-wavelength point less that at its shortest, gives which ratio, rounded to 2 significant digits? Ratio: 11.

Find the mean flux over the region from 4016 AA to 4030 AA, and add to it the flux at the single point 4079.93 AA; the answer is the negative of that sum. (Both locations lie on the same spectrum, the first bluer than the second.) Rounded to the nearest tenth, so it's -3.8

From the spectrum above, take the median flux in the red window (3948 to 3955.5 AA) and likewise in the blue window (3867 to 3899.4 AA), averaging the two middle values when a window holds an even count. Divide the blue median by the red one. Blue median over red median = 1.13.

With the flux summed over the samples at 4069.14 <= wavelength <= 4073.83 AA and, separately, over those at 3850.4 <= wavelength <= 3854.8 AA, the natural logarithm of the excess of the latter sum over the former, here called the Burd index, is 0.46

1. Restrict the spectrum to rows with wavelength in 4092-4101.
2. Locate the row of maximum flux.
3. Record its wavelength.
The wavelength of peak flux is 4099.71 AA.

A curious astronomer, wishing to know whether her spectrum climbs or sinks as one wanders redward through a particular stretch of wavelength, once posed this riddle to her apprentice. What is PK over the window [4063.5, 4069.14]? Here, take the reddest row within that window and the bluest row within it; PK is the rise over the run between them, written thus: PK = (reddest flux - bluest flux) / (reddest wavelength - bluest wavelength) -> 0.017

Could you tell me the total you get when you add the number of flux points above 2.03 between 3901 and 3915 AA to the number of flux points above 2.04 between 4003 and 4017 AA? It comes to 14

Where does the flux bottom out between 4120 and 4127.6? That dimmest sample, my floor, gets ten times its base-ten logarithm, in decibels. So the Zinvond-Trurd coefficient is 2.0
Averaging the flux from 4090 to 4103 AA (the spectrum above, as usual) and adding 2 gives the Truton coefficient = 4.01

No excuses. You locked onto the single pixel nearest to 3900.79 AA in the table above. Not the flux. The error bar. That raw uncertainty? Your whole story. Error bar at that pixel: 0.15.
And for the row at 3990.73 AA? 0.15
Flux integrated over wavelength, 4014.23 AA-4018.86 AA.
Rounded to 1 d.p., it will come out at 8.2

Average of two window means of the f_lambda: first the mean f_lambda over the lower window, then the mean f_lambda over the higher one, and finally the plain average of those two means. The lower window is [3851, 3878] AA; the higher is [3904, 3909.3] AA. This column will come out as 2.47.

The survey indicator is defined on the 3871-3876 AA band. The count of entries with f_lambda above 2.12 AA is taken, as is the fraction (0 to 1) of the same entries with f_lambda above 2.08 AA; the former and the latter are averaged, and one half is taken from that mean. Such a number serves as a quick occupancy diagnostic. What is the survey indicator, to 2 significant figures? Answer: 3.0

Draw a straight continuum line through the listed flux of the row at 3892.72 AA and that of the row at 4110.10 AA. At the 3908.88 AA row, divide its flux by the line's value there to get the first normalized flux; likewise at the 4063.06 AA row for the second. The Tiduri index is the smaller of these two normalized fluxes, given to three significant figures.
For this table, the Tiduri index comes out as 1.10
